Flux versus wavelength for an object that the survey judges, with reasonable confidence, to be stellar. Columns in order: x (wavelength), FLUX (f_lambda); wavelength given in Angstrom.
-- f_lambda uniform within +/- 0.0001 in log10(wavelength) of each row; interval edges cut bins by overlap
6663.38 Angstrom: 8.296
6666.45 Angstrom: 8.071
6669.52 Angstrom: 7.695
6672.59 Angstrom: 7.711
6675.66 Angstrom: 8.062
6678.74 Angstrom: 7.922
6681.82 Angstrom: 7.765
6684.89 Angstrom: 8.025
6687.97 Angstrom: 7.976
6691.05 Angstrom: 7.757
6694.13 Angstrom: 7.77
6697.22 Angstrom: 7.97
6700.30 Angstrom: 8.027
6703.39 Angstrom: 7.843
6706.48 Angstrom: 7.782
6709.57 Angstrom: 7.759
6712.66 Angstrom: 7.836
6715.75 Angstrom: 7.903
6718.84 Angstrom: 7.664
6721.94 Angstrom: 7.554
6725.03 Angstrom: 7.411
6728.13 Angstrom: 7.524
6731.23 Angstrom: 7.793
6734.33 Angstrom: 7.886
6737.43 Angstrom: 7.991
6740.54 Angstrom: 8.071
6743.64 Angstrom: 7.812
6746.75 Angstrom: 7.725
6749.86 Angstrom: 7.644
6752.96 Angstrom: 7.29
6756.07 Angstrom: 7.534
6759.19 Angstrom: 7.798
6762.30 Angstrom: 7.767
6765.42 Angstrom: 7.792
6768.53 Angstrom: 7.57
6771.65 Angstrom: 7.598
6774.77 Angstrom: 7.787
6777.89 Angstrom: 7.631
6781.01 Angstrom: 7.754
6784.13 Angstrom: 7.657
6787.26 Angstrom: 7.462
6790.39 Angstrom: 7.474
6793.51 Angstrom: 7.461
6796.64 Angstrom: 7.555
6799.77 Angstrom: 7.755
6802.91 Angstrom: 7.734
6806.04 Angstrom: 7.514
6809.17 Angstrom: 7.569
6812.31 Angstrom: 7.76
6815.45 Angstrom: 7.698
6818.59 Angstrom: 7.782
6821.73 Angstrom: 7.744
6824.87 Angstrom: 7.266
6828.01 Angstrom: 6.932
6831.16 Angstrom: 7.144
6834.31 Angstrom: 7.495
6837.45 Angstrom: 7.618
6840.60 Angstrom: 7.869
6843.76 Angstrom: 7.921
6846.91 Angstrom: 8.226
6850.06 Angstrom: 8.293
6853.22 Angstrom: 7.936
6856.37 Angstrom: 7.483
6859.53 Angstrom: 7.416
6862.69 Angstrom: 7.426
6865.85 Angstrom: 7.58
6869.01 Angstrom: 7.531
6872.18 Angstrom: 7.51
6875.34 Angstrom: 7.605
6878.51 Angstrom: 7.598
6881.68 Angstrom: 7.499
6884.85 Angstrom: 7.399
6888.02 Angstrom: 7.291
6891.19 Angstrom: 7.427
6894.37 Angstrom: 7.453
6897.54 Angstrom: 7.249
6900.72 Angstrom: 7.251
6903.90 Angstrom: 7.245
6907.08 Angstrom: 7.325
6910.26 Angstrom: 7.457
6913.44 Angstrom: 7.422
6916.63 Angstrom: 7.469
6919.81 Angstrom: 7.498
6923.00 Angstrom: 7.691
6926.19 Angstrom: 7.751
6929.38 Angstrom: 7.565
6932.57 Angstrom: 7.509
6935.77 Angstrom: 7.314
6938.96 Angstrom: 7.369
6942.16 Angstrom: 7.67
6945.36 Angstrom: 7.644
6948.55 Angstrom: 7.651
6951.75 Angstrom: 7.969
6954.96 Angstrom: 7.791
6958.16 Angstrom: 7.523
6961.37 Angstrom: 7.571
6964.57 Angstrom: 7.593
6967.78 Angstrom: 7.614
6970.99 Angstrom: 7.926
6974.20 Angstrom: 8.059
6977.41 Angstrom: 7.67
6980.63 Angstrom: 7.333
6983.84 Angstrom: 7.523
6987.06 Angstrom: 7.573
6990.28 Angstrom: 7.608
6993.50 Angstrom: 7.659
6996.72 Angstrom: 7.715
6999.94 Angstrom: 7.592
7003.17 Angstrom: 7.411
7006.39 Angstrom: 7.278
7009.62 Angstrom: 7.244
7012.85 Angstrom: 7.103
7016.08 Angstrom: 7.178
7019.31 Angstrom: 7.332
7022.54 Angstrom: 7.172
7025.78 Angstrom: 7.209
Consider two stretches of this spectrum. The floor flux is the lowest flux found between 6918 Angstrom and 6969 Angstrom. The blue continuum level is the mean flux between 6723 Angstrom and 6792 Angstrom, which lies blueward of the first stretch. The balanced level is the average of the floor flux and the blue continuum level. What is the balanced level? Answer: 7.497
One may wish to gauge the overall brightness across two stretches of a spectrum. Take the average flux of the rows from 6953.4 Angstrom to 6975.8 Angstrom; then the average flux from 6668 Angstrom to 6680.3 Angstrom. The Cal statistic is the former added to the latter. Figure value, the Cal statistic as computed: 15.6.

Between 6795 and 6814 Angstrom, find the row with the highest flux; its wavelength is 6812.31 Angstrom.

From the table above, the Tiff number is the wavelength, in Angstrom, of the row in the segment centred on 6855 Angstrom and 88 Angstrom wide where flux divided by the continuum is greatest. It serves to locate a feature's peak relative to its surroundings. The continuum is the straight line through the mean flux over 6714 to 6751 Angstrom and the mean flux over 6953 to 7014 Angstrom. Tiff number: 6850.06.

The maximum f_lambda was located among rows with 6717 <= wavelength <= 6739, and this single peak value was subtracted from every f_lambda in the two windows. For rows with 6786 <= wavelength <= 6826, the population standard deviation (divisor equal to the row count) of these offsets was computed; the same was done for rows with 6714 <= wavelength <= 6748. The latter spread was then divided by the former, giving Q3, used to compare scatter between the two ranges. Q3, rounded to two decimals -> 1.27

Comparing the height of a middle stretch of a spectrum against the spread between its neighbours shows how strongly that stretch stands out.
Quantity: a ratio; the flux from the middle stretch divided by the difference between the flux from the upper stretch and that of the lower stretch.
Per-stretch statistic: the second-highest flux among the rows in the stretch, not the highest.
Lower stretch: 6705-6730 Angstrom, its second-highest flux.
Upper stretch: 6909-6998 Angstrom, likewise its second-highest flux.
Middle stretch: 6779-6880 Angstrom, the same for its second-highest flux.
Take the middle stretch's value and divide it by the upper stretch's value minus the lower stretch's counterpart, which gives 62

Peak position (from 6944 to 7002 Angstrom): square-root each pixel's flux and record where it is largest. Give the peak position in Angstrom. 6974.20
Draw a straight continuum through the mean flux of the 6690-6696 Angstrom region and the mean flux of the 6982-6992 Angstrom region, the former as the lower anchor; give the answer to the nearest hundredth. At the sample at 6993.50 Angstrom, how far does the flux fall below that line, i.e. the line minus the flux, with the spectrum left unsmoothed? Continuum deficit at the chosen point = -0.10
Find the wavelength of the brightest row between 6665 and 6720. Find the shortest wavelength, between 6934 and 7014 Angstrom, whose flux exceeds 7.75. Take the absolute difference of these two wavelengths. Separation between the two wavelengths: 285.3 Angstrom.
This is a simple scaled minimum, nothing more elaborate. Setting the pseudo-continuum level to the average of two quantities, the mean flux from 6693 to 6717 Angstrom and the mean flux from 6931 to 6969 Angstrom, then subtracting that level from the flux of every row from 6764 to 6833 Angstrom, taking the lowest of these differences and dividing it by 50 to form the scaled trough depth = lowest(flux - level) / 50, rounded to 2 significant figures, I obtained -0.016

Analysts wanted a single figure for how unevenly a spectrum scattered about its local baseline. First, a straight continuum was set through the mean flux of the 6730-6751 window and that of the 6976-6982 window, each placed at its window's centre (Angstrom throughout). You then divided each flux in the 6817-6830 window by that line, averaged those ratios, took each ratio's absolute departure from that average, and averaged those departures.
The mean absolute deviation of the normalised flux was 0.042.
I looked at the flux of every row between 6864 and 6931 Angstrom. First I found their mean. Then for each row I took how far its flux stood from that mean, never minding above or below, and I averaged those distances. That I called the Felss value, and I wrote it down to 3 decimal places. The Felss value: 0.110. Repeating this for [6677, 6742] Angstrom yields 0.136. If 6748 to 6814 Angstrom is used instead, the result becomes 0.116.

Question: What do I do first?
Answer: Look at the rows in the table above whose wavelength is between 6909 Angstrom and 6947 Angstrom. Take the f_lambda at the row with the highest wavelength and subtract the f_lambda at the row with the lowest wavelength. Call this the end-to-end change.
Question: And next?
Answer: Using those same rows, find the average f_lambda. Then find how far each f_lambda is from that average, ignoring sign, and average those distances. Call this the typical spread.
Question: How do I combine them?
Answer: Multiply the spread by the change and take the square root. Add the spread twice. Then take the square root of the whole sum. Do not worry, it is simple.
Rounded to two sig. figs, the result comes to 0.61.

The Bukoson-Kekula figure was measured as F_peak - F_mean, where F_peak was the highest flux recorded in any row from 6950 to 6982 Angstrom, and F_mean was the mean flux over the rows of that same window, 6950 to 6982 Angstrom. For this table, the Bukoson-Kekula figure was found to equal 0.35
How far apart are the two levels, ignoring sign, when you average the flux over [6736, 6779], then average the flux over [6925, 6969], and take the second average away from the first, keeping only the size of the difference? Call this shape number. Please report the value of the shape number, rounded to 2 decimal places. 0.11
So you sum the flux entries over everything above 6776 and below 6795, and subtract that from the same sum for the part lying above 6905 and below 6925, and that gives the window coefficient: -0.58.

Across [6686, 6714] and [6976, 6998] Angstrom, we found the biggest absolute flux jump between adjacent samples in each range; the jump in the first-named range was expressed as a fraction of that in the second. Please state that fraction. 0.65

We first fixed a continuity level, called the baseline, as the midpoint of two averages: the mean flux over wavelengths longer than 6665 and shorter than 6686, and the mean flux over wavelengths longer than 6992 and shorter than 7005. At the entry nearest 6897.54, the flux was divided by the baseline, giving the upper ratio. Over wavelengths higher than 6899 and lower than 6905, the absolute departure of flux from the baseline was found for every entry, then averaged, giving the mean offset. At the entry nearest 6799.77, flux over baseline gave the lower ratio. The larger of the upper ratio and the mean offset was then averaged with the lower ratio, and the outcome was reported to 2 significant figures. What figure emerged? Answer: 0.97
